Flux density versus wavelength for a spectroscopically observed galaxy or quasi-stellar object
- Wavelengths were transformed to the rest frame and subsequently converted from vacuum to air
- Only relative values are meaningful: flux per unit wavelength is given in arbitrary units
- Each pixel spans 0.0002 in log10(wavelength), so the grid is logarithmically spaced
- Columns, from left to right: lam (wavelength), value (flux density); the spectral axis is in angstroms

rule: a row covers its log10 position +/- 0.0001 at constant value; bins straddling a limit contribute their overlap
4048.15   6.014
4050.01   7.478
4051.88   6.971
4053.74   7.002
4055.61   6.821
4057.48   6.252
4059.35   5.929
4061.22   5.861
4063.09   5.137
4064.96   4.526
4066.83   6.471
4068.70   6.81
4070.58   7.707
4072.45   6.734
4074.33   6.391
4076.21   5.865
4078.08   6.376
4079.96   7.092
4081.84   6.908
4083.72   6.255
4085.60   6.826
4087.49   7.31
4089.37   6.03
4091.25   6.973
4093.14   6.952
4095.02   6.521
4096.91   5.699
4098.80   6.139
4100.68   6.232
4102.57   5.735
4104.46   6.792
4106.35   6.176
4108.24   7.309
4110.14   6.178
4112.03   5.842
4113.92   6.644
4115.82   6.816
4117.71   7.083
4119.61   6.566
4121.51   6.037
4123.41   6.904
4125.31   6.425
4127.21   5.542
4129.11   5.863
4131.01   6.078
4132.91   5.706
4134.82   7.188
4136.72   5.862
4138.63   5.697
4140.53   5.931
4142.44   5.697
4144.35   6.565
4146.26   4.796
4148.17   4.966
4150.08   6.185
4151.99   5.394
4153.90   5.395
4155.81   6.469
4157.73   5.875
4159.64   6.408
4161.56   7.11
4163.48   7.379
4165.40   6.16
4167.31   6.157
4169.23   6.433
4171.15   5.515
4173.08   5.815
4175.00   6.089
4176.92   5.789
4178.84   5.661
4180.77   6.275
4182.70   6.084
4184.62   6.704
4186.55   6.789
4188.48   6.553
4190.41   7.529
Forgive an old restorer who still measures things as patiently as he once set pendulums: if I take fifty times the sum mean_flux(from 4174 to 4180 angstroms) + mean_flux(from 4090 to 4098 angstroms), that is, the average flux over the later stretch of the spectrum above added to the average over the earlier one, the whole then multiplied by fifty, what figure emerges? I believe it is 619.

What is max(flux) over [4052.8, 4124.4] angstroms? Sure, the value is 7.707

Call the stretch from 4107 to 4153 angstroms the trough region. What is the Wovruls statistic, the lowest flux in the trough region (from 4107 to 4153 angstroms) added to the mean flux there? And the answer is 10.9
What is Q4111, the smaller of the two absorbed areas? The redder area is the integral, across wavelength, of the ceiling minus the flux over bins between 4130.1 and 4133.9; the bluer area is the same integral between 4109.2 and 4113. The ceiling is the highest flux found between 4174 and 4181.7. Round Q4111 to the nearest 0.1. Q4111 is 1.0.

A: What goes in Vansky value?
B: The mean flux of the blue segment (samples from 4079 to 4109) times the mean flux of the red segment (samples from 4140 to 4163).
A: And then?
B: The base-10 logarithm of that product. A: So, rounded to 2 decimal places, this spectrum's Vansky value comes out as 1.59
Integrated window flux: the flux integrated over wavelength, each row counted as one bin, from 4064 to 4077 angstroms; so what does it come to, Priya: 83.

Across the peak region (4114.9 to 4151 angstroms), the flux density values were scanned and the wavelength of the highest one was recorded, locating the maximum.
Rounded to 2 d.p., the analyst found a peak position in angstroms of 4134.82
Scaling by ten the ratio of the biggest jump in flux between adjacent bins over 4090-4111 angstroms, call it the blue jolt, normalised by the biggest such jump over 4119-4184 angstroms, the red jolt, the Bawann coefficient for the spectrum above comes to 6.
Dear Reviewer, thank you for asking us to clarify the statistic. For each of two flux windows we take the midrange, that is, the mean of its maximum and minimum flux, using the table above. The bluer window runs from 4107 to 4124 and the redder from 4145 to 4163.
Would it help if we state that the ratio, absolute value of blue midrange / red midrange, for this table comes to 1.10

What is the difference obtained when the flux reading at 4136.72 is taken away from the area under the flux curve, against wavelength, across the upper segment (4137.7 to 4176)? 224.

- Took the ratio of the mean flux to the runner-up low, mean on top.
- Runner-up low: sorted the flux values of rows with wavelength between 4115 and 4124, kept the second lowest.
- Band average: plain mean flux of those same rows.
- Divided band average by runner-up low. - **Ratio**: 1.02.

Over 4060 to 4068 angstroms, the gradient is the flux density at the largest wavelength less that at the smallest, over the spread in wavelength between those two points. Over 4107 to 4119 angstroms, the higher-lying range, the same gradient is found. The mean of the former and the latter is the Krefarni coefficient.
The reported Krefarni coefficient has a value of 0.042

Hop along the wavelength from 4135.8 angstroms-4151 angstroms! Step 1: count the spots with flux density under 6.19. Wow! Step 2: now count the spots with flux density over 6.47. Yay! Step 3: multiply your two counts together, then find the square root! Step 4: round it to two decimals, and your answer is 2.65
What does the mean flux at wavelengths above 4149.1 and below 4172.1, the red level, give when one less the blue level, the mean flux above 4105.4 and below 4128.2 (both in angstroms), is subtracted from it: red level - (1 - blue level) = 11.7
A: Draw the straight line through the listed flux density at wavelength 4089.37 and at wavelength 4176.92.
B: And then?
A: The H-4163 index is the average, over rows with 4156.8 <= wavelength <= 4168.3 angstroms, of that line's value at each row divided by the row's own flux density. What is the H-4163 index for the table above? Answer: 0.90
